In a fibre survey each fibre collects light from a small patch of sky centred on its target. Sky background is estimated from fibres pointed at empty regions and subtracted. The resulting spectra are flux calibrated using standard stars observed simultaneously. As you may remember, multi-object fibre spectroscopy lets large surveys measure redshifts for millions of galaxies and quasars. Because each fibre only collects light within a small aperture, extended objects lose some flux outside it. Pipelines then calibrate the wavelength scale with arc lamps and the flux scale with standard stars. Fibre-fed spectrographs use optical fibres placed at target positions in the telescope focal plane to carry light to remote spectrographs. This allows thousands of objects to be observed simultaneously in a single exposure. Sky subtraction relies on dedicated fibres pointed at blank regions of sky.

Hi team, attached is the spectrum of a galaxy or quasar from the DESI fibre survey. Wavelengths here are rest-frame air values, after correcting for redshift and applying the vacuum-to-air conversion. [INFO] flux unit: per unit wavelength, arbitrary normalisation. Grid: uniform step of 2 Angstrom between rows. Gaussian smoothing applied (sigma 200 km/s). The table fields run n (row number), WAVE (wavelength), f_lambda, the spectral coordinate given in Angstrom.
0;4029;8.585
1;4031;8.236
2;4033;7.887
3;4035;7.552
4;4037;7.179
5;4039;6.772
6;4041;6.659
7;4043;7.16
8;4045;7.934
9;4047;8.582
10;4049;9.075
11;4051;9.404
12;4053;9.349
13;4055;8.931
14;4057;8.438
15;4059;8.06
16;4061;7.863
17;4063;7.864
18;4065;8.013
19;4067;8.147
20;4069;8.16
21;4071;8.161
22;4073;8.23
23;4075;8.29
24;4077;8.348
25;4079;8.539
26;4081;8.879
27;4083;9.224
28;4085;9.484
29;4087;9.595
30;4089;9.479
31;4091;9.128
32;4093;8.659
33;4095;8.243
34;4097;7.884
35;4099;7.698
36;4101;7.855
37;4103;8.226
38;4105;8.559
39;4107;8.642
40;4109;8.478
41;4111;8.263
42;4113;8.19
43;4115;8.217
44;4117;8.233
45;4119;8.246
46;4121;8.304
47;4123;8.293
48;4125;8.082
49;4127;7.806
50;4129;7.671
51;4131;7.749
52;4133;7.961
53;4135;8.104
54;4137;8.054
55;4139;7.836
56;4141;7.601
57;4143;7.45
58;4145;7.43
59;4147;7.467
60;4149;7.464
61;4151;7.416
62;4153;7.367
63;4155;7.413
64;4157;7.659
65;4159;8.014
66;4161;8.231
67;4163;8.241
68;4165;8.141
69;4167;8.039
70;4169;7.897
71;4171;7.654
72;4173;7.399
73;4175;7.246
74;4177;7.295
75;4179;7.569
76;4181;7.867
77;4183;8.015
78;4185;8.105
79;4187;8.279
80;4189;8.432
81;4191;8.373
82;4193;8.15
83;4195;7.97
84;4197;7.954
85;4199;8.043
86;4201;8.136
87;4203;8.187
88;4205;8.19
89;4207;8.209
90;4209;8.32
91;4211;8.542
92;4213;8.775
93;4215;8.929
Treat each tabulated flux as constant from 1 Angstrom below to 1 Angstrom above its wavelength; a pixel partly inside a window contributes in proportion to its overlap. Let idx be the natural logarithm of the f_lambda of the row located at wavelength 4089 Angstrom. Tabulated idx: 2.25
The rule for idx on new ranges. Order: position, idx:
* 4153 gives 2.00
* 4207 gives 2.11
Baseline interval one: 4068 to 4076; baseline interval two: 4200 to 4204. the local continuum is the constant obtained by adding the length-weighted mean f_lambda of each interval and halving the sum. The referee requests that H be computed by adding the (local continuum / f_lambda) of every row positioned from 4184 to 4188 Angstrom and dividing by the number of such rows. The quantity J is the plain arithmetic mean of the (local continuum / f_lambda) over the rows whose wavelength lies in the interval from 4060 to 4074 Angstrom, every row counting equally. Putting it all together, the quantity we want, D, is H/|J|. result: 0.98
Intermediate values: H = 1.00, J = 1.02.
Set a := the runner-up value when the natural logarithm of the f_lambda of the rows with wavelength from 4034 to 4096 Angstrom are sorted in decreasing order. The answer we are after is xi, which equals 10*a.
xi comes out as 22.5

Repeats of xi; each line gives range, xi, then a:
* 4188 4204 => 21.3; 2.13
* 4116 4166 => 21.2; 2.12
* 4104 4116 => 21.5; 2.15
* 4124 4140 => 20.9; 2.09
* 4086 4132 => 22.5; 2.25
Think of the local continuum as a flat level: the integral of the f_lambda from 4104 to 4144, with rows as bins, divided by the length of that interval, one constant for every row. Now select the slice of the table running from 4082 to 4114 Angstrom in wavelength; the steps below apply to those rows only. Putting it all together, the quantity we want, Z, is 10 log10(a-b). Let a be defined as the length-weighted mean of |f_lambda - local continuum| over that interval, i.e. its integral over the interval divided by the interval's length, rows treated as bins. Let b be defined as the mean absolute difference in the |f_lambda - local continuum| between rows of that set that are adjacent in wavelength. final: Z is -4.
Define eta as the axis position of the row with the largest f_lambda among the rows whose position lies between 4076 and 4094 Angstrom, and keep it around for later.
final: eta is 4087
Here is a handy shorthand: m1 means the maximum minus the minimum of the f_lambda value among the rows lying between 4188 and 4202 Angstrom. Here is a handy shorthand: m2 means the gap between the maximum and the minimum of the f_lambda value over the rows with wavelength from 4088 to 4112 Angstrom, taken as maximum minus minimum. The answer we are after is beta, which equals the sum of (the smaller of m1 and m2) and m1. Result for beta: 1.0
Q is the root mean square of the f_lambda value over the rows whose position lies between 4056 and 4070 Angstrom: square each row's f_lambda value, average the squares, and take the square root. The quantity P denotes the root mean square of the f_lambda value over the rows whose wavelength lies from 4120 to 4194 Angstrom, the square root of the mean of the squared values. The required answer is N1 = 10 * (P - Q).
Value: -2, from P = 7.8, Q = 8.1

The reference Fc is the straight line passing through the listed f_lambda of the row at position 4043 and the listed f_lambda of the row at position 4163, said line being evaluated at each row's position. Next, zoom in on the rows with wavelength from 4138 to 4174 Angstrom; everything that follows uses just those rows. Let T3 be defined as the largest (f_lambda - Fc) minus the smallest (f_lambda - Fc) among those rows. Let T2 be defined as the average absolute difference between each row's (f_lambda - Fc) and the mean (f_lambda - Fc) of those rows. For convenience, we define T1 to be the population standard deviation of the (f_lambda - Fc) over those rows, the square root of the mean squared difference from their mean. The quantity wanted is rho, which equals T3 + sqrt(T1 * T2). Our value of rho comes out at 1.2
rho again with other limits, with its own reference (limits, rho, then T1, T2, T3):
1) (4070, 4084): 1.3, 0.3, 0.28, 1.0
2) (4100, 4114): 1.0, 0.2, 0.21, 0.7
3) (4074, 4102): 2.6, 0.7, 0.56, 2.0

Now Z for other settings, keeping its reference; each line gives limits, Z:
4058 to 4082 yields -9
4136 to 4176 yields -5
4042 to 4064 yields -6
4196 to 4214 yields -9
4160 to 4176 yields -7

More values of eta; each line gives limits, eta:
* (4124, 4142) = 4135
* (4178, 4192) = 4189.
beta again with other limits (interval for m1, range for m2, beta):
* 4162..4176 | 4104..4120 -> 1.4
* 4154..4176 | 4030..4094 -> 2.0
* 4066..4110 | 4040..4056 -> 3.8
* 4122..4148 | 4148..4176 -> 1.7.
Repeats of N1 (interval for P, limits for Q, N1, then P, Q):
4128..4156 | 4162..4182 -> -1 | 7.6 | 7.7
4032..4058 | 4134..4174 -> 4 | 8.1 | 7.8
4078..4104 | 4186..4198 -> 5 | 8.7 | 8.2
